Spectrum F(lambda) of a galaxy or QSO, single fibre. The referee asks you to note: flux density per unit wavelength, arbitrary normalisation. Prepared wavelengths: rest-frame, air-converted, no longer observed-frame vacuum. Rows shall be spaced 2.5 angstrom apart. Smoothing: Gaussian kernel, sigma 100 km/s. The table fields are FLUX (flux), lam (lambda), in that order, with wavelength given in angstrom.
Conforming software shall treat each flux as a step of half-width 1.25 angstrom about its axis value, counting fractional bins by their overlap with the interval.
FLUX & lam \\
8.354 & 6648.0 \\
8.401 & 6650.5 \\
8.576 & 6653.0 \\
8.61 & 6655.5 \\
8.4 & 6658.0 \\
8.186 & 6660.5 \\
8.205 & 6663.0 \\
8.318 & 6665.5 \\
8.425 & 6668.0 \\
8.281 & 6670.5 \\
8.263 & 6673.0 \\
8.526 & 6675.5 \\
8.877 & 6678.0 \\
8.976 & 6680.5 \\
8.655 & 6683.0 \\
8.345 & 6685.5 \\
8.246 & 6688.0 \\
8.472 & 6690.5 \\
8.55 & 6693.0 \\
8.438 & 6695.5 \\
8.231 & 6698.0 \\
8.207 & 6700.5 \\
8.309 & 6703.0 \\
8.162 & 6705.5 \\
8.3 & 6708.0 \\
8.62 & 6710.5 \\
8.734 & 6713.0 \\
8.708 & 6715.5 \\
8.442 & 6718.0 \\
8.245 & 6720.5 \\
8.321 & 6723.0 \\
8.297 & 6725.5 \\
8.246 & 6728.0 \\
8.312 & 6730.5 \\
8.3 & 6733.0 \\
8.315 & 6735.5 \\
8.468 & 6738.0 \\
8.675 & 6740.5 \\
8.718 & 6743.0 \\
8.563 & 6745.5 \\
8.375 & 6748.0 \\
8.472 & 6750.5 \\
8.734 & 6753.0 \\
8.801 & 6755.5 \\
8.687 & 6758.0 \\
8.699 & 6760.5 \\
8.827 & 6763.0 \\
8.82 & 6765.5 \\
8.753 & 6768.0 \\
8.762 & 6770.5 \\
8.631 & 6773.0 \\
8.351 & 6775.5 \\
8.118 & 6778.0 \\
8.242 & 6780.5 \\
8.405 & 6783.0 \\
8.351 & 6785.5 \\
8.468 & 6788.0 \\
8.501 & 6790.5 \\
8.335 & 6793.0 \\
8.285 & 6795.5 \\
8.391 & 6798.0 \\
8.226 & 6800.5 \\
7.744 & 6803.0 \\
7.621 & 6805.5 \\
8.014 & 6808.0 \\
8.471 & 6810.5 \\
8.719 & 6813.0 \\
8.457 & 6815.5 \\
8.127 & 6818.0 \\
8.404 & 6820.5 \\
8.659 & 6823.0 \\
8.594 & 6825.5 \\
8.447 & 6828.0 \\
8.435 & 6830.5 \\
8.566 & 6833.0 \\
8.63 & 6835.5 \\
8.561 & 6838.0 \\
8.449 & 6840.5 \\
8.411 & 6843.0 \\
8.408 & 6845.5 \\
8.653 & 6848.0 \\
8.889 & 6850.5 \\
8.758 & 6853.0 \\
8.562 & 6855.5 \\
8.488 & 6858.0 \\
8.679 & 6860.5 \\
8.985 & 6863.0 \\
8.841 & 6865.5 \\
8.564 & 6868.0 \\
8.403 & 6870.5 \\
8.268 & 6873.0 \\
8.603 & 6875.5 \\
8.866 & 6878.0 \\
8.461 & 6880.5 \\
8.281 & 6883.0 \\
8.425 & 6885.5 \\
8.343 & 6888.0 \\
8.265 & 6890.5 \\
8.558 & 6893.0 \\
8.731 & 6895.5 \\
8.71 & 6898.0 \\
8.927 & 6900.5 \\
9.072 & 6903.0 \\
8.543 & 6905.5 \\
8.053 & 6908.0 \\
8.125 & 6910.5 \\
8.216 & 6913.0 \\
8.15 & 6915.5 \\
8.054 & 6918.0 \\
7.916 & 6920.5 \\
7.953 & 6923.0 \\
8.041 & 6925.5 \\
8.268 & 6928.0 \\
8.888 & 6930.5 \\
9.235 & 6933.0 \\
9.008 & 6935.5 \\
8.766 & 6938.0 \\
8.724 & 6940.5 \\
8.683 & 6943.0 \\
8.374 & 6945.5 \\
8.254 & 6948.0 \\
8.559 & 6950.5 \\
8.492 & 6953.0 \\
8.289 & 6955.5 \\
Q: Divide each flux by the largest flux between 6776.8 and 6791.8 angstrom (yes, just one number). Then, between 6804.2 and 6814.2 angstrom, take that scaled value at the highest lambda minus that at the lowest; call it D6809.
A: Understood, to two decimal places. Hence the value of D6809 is 0.13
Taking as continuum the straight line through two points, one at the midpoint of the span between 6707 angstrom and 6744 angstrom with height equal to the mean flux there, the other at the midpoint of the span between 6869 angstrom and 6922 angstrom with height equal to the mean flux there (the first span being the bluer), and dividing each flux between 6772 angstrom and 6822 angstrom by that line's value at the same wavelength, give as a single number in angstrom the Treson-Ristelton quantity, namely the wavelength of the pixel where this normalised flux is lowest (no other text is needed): 6805.5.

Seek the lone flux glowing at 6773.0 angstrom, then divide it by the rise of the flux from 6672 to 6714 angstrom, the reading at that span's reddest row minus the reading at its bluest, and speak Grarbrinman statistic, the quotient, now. 18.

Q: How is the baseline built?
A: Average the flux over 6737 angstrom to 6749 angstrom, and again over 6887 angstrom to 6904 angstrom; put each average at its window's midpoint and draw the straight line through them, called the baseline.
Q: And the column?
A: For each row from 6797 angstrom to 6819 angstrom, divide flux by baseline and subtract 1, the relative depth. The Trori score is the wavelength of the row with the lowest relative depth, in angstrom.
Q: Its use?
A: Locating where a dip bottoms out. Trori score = 6805.5 angstrom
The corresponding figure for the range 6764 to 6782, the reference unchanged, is 6778.0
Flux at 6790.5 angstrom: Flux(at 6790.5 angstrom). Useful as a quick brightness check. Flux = 8.501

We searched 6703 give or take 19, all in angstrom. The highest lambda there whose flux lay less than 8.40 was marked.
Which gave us 6720.5 angstrom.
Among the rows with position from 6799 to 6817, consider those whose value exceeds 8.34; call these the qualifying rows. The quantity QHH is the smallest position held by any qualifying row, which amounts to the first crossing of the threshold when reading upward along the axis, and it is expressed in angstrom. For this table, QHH 6810.5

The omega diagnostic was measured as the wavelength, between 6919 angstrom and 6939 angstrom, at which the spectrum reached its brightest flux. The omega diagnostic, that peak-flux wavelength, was 6933.0 angstrom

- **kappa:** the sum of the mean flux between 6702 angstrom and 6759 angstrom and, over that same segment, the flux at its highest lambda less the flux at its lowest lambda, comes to 8.8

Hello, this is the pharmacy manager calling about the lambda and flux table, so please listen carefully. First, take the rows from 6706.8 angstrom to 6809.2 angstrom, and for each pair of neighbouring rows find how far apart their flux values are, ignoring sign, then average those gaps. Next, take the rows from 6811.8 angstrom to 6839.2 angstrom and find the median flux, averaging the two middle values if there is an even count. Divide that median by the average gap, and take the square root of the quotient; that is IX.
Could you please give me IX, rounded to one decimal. 8.0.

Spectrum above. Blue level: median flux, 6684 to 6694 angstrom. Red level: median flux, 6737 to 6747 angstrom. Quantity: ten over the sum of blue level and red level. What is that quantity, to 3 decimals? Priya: 0.587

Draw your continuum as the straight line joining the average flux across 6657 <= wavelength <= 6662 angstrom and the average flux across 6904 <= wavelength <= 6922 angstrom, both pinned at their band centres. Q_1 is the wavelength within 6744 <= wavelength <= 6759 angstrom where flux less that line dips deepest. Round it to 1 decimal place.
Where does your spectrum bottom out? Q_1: 6748.0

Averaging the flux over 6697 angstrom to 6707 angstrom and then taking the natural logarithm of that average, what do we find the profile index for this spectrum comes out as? 2.11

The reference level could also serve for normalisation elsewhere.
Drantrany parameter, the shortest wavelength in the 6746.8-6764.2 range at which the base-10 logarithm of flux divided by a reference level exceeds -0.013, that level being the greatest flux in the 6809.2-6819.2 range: 6750.5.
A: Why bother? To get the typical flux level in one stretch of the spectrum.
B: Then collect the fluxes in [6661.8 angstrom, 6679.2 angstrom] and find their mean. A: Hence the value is 8.41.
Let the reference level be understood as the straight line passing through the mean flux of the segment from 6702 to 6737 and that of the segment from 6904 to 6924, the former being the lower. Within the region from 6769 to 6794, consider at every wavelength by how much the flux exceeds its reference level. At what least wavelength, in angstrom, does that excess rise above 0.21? 6770.5 angstrom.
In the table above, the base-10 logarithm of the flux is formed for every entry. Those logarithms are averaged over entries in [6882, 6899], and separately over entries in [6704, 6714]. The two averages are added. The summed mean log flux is 1.85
